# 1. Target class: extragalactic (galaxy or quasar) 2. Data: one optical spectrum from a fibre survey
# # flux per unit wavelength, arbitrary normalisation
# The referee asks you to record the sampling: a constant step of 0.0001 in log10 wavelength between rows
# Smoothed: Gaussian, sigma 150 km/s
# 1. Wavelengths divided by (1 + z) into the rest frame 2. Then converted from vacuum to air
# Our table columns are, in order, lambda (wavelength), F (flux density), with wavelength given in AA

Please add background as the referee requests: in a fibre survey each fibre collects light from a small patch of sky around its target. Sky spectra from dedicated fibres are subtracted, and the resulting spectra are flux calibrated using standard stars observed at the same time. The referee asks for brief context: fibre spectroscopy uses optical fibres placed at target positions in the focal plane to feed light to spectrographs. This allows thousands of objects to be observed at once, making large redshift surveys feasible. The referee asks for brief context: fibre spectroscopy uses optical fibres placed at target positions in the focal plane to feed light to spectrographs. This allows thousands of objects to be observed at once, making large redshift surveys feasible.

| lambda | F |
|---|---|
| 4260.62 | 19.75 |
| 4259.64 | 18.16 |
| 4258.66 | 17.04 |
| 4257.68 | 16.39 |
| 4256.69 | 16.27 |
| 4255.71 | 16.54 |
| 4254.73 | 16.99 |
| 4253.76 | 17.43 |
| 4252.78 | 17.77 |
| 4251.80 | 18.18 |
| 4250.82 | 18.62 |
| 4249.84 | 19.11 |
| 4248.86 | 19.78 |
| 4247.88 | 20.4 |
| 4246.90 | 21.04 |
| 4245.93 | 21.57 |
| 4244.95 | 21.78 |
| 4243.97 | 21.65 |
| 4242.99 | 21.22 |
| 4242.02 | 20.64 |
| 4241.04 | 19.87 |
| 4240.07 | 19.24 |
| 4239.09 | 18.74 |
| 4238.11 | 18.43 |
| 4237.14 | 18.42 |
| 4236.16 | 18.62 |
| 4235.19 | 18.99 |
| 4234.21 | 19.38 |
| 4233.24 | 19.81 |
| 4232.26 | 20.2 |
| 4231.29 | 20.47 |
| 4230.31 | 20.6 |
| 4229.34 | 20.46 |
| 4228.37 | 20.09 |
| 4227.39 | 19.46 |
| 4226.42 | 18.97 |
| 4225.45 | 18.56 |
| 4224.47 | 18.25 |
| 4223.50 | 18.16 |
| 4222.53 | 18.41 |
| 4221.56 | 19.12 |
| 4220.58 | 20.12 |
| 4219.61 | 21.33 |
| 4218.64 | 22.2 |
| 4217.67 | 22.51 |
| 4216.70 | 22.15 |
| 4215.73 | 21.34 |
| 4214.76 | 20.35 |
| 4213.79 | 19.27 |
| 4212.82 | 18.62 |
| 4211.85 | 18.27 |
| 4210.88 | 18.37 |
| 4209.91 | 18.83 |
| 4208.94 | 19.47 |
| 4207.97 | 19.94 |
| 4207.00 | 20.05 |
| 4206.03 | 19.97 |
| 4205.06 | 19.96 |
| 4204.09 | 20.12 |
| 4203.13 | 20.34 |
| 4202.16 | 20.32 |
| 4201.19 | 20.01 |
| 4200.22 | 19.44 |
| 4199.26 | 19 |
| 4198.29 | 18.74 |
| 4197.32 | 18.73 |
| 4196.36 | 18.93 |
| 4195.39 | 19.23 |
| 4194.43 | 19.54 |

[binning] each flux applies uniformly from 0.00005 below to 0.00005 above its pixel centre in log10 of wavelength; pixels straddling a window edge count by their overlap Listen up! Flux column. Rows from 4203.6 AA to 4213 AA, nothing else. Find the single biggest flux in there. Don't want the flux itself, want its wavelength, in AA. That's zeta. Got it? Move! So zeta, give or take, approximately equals 4204.09 AA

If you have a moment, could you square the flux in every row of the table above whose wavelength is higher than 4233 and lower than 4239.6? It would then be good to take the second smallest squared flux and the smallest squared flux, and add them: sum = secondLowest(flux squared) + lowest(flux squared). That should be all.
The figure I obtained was 679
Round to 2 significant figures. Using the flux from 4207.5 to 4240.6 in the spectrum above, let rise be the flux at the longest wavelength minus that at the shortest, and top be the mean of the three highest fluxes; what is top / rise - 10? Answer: -42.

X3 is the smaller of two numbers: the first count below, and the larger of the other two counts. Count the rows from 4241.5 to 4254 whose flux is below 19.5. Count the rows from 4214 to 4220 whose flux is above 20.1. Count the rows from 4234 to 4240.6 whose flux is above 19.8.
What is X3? 5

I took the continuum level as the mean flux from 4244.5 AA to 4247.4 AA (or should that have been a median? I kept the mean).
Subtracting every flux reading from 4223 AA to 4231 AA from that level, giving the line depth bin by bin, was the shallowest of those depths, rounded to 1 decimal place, 0.9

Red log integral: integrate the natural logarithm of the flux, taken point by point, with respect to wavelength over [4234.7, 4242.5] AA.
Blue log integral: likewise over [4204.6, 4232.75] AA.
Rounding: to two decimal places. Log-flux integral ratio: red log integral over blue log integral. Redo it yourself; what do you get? 0.27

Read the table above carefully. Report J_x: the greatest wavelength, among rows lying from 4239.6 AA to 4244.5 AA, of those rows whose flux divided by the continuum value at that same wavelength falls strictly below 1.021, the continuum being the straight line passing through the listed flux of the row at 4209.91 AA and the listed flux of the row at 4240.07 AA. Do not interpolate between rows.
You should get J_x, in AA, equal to 4240.07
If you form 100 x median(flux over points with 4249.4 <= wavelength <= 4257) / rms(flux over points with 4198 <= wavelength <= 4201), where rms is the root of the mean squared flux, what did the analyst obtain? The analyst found 92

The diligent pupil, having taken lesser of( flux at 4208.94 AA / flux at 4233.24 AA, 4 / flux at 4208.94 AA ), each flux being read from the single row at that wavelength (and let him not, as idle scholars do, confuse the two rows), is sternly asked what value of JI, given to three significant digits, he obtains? 0.205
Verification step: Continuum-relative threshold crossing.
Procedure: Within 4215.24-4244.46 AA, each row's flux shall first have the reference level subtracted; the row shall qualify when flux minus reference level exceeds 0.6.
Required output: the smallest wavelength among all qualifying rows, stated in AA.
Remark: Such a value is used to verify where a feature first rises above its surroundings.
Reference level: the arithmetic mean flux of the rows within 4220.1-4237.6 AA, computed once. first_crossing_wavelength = 4215.73 AA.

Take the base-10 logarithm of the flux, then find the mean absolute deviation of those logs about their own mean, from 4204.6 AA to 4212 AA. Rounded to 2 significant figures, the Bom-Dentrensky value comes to 0.015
